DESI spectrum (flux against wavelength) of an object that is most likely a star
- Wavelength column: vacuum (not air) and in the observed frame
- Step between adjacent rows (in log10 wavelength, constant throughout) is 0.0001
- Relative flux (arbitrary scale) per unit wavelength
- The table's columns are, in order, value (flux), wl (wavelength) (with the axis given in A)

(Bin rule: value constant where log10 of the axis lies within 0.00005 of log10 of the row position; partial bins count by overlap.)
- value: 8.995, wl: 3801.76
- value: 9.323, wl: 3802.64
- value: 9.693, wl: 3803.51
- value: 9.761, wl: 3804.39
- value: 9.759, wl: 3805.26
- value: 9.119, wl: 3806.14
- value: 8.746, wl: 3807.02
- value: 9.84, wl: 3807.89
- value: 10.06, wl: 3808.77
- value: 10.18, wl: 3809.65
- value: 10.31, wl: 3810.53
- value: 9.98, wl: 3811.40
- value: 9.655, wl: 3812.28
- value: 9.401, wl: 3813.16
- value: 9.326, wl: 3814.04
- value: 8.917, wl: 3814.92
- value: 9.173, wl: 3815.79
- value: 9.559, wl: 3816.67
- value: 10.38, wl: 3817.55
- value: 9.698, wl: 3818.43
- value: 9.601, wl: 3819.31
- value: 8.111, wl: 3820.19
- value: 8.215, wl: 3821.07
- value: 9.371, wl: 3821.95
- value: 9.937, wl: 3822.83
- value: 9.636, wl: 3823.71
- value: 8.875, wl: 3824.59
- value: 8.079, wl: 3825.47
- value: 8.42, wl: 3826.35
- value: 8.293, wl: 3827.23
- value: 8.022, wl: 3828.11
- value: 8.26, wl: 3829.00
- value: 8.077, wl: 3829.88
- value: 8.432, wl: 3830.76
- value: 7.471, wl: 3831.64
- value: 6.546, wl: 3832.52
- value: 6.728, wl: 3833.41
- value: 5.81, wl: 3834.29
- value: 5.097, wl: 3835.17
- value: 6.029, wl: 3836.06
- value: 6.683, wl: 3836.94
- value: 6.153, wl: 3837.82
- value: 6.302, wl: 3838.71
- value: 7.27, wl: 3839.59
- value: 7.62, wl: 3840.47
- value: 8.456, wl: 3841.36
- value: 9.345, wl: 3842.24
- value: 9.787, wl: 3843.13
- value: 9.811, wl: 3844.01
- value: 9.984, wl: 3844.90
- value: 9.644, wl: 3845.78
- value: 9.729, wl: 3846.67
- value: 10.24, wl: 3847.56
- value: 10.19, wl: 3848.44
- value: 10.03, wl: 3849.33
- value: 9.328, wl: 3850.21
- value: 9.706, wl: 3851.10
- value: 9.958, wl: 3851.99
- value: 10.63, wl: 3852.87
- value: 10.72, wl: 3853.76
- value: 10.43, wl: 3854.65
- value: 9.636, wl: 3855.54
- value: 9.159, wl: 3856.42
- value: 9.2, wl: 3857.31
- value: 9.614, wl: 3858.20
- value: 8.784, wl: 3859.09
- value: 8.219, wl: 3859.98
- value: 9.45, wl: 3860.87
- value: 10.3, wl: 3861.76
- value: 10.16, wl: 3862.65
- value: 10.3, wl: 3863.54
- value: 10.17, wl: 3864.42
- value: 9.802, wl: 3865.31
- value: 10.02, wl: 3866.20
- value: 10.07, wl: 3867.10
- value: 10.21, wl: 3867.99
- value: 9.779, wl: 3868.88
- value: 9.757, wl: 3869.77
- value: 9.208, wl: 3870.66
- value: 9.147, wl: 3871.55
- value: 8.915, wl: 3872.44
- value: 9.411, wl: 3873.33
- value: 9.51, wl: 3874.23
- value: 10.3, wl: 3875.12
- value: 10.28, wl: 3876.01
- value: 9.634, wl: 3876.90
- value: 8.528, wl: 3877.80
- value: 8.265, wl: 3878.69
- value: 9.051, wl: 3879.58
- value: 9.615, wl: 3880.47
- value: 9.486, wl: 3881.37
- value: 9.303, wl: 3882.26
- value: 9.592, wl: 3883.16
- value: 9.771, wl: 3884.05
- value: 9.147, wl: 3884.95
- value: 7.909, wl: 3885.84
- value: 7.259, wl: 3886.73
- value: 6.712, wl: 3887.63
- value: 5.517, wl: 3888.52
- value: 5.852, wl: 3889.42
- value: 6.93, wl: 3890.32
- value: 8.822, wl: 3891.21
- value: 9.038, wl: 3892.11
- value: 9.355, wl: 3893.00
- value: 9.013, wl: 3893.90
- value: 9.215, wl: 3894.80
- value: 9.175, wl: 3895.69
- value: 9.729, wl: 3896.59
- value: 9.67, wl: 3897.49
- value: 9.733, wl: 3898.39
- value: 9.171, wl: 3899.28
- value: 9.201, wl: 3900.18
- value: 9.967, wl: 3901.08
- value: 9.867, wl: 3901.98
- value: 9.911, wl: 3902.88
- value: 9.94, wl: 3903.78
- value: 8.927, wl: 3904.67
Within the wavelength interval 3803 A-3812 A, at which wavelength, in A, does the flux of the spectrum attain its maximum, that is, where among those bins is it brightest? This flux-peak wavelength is 3810.53 A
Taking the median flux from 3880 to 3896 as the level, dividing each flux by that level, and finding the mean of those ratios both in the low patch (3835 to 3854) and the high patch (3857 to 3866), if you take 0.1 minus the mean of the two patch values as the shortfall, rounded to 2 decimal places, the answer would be -0.91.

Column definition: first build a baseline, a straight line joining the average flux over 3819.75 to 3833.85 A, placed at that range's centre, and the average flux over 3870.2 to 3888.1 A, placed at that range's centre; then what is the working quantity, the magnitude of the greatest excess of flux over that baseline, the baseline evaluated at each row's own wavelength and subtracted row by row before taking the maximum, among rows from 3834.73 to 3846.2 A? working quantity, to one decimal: 1.4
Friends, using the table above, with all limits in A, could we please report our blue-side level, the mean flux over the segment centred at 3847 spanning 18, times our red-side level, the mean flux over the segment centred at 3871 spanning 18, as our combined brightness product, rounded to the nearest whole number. 91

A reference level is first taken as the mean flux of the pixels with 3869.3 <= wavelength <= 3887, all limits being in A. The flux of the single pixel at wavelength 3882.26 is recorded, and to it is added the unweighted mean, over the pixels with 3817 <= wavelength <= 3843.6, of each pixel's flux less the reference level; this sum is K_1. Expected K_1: 8.1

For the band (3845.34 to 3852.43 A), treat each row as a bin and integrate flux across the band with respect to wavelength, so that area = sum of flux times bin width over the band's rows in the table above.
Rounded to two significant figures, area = 70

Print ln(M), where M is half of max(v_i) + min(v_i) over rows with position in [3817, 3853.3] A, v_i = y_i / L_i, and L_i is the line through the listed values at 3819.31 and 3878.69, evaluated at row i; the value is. -0.13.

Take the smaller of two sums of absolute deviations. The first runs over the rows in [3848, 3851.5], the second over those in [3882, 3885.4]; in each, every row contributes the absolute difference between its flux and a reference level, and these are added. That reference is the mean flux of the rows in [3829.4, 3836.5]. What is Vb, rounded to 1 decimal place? 10.7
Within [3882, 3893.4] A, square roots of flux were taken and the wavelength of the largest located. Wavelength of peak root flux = 3884.05 A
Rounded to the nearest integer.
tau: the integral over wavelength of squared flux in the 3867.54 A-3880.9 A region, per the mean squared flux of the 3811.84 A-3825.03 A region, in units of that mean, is 14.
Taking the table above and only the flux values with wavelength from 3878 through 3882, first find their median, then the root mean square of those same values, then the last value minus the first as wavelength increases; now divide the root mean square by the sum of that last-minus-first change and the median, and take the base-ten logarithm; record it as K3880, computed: -0.06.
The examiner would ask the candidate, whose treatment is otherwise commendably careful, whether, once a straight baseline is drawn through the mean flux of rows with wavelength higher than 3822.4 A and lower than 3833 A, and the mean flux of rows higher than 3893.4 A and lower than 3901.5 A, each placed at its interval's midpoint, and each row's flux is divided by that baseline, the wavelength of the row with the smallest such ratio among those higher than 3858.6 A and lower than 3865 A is 3859.98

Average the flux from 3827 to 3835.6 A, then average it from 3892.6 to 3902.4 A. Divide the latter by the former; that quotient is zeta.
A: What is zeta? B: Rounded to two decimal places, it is 1.30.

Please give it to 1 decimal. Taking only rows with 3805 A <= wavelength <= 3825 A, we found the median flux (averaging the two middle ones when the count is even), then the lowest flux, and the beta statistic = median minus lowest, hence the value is 1.5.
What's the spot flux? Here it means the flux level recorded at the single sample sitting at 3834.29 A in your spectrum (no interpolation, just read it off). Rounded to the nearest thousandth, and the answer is 5.810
